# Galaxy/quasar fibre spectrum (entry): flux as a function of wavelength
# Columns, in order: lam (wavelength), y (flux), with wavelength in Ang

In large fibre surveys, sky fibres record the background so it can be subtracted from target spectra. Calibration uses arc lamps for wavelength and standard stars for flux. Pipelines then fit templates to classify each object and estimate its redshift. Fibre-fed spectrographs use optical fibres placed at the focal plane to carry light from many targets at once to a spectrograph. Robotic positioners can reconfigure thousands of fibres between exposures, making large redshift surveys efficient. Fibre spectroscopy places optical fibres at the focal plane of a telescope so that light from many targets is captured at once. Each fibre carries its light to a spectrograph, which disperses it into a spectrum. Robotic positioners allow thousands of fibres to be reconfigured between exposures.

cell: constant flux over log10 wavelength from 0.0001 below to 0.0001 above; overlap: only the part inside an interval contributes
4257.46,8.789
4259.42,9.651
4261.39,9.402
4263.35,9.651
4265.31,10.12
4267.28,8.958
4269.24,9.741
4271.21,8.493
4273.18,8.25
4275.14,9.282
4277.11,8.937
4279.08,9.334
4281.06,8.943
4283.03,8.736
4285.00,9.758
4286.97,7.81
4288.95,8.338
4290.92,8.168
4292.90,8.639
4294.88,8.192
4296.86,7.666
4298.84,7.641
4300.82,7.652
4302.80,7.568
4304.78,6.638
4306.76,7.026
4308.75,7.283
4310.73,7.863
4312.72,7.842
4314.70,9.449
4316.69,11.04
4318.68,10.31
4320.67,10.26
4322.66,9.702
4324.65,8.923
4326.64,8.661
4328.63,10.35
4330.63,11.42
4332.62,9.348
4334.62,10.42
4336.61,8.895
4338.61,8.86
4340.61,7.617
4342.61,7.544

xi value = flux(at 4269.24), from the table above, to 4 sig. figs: 9.741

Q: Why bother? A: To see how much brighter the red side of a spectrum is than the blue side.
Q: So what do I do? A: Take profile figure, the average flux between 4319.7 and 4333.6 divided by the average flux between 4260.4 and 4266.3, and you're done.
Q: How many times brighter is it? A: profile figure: 1.0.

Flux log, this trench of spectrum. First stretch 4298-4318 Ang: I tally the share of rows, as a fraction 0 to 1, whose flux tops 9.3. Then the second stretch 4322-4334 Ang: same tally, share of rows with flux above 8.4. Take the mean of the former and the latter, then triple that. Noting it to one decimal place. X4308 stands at 1.8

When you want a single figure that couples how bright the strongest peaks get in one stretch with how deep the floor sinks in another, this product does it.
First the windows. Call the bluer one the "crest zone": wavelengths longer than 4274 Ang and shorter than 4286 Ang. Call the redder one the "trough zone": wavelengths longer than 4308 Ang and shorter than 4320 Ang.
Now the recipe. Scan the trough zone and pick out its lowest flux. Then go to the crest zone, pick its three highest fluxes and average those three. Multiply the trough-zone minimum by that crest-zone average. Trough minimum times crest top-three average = 69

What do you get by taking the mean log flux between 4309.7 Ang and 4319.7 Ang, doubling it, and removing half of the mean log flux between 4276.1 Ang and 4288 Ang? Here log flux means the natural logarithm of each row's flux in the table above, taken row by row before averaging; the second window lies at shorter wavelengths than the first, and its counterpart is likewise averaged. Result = 3.35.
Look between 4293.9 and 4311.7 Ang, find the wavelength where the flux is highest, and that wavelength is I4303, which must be 4294.88 Ang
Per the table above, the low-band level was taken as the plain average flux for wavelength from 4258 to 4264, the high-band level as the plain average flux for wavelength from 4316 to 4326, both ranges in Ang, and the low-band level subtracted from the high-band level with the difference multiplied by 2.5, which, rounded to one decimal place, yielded 1.2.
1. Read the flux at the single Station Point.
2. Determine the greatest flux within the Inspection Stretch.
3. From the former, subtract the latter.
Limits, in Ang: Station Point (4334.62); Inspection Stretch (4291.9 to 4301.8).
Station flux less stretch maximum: 1.8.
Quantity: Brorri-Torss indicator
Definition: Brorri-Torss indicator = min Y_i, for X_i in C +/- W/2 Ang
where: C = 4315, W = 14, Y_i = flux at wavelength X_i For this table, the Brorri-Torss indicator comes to 7.283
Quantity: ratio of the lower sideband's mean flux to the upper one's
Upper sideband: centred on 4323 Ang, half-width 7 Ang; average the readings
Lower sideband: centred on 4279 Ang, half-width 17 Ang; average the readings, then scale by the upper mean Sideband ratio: 0.90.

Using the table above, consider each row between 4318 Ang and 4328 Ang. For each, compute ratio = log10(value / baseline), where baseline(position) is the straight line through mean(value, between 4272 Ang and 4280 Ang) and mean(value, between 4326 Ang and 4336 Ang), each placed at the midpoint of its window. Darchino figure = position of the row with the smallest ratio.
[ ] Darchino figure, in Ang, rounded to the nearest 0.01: 4326.64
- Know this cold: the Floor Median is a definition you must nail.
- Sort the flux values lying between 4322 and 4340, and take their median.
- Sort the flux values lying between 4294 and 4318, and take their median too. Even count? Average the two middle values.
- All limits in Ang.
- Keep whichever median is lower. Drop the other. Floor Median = 7.66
